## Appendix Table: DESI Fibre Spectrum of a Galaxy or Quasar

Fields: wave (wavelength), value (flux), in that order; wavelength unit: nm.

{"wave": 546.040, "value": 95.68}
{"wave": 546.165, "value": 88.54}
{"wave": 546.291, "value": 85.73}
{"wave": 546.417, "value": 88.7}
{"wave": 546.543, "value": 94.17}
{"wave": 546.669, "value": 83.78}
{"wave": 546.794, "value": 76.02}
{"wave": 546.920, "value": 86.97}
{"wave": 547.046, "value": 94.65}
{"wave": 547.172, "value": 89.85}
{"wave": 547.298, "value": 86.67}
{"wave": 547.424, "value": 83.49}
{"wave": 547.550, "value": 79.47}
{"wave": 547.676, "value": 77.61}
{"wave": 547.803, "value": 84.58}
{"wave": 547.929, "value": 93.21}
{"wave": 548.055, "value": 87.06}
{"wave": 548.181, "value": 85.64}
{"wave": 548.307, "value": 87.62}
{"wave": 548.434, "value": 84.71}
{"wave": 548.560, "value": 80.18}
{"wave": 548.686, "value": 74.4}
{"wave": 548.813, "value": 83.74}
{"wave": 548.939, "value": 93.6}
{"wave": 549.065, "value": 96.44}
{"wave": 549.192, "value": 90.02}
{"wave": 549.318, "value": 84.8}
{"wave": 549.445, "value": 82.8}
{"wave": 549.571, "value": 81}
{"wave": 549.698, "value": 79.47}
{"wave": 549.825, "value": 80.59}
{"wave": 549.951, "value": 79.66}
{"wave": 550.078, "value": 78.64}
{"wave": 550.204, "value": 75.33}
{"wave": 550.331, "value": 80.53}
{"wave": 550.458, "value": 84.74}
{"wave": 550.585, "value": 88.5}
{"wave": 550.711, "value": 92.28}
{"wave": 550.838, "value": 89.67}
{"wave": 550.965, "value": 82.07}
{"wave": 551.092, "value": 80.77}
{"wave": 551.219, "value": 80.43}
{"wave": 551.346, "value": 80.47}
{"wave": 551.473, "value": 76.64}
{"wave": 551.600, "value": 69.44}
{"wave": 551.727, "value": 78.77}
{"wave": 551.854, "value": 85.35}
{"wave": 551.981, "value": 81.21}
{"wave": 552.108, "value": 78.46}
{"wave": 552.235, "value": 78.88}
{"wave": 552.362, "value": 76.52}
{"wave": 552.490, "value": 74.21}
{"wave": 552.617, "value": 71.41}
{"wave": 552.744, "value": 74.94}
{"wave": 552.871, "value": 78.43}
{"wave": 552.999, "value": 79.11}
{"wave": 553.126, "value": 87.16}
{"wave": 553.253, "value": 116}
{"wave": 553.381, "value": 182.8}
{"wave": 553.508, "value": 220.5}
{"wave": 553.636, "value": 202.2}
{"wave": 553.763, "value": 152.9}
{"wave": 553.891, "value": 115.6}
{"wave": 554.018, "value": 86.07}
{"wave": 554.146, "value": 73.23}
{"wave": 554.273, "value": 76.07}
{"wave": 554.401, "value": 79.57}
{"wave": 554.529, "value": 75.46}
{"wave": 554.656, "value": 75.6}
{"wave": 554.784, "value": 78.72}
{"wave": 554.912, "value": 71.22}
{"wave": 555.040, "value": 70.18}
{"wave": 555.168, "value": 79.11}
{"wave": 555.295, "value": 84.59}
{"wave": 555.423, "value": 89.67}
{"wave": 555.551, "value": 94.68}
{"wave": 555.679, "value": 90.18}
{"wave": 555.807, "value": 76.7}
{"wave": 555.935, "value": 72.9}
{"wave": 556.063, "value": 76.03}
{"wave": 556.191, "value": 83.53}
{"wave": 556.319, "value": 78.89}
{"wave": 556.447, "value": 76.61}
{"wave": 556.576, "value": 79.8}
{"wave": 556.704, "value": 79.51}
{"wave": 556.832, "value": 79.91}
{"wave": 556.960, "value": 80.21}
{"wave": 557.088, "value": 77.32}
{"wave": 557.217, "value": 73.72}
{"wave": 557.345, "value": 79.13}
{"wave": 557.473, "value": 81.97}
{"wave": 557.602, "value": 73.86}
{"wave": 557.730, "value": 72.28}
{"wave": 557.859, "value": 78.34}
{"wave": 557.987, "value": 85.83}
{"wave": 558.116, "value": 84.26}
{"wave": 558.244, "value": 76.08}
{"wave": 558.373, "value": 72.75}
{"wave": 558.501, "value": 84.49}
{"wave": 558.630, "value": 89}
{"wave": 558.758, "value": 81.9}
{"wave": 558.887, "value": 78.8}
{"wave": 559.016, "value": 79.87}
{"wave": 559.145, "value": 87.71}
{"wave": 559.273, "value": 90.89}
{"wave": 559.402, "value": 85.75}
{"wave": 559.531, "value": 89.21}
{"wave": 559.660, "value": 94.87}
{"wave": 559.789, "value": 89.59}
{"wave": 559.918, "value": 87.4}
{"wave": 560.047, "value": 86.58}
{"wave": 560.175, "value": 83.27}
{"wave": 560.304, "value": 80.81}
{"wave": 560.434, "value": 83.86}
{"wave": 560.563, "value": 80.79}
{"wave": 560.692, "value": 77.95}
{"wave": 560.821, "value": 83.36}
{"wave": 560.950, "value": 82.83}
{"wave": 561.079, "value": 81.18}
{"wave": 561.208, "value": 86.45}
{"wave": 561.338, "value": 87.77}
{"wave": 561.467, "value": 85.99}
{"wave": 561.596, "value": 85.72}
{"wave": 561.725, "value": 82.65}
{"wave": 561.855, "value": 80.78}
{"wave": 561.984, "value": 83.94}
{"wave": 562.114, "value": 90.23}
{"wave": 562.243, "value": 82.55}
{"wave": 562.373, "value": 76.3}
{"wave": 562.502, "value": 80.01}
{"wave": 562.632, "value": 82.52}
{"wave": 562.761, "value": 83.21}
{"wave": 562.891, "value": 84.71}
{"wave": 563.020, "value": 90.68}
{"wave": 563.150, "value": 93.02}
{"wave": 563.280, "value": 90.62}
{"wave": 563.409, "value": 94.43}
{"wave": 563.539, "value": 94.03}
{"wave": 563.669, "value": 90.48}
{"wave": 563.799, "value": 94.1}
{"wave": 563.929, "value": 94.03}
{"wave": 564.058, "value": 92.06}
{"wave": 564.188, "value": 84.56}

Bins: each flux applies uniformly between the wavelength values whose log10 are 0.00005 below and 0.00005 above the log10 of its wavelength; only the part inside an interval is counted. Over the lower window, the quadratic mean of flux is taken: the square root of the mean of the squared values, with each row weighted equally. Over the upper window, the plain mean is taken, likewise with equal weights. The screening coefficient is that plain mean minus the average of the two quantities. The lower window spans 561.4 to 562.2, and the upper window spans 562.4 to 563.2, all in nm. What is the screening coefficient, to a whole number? 0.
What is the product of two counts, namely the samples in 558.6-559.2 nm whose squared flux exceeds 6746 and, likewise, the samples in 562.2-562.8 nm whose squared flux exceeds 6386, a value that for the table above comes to 8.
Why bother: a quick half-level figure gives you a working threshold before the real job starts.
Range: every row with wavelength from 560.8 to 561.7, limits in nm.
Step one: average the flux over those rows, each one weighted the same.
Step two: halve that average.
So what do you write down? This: 42.4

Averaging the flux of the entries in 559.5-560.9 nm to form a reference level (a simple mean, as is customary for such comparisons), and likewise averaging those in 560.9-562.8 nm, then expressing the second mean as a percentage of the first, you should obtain 98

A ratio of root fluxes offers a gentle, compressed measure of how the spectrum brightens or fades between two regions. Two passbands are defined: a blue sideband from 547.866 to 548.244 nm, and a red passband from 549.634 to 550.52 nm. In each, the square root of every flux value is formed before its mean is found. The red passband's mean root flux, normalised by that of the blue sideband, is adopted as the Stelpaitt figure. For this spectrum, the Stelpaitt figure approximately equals 0.95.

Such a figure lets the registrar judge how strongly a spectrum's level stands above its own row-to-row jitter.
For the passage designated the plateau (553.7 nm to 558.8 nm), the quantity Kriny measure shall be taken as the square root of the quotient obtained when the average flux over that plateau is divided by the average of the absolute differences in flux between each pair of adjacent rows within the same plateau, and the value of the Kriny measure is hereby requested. 3.6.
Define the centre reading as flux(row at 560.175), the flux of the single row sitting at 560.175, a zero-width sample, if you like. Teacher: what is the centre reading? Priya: 83.27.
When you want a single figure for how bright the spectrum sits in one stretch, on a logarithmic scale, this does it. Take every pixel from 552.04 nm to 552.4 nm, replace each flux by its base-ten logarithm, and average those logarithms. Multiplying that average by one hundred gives 189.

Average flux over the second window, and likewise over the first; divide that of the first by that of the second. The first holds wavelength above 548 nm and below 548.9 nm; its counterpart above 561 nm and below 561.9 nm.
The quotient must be 0.99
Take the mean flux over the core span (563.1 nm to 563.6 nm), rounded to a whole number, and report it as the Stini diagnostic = 93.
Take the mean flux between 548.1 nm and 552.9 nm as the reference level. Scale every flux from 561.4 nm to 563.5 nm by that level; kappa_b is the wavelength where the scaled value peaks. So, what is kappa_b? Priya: 563.409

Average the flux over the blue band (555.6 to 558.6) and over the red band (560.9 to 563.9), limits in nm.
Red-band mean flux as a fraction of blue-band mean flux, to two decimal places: 1.09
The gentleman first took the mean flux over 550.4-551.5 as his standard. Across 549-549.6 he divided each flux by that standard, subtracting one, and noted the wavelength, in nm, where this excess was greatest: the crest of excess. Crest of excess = 549.065 nm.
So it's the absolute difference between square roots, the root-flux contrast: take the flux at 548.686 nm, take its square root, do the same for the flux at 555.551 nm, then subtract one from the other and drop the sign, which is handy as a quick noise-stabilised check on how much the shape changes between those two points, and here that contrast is 1.10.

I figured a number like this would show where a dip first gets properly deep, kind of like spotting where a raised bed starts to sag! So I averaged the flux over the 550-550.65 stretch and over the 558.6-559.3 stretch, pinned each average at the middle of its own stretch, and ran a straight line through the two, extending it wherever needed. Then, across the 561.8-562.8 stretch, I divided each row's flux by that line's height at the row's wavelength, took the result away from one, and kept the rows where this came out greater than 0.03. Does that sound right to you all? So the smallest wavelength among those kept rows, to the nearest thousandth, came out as 561.855 nm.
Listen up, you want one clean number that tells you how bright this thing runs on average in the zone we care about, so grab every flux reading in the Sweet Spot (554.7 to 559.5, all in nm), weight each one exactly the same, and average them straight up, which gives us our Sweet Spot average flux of 80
